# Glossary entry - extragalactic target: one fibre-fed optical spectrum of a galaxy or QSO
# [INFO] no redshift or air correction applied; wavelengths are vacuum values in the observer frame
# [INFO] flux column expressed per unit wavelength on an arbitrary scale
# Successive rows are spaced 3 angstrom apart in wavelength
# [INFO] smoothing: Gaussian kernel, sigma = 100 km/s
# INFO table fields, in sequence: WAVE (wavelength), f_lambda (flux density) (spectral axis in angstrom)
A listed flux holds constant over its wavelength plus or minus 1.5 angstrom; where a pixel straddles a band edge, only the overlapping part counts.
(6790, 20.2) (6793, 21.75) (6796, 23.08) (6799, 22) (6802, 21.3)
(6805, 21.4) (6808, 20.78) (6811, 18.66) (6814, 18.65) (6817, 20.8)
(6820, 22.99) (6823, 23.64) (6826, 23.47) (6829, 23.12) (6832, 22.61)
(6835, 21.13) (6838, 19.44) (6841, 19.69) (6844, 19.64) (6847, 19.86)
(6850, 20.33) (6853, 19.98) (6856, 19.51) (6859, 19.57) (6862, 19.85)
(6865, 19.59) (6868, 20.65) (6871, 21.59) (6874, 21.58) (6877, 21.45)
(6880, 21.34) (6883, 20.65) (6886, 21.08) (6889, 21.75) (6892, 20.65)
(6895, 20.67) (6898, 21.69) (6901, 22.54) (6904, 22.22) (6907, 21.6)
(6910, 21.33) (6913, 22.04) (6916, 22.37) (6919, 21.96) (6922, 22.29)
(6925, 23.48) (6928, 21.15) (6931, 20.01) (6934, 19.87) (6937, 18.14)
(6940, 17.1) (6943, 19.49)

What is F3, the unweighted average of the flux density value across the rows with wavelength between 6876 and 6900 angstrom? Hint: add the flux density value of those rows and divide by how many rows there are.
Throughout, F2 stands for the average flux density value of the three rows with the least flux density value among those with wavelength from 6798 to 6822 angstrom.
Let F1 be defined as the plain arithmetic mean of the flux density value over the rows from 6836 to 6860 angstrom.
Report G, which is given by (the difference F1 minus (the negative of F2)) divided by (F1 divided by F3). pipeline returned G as 41.9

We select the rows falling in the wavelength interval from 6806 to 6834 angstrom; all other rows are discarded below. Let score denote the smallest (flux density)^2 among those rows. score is 348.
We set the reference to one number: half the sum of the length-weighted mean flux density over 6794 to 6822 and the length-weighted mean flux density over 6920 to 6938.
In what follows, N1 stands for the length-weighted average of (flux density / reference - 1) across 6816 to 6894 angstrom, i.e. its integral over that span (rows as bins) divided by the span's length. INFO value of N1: -0.002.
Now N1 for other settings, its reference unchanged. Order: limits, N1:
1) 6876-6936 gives 0.021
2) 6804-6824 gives -0.006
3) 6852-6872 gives -0.046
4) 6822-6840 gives 0.052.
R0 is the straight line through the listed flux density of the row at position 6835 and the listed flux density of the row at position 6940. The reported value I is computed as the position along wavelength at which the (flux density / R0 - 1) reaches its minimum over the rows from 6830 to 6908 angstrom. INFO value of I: 6838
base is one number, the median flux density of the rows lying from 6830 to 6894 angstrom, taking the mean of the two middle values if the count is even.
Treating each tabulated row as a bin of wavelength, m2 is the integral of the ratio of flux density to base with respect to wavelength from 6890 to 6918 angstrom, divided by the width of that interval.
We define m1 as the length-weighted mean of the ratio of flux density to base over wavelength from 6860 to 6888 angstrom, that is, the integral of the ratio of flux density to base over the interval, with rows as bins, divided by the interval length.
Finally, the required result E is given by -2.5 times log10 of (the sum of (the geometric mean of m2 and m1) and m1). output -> -0.774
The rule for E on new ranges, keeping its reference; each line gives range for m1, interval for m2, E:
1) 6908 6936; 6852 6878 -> -0.784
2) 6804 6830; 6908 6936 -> -0.796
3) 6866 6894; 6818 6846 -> -0.786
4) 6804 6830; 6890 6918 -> -0.798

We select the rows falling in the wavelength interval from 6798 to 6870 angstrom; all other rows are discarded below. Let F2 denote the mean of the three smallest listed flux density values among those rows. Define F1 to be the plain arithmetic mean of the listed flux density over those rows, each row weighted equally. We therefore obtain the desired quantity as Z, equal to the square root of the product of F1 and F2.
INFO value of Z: 19.8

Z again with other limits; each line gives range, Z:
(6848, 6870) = 19.7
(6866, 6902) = 21.0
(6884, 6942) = 19.7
